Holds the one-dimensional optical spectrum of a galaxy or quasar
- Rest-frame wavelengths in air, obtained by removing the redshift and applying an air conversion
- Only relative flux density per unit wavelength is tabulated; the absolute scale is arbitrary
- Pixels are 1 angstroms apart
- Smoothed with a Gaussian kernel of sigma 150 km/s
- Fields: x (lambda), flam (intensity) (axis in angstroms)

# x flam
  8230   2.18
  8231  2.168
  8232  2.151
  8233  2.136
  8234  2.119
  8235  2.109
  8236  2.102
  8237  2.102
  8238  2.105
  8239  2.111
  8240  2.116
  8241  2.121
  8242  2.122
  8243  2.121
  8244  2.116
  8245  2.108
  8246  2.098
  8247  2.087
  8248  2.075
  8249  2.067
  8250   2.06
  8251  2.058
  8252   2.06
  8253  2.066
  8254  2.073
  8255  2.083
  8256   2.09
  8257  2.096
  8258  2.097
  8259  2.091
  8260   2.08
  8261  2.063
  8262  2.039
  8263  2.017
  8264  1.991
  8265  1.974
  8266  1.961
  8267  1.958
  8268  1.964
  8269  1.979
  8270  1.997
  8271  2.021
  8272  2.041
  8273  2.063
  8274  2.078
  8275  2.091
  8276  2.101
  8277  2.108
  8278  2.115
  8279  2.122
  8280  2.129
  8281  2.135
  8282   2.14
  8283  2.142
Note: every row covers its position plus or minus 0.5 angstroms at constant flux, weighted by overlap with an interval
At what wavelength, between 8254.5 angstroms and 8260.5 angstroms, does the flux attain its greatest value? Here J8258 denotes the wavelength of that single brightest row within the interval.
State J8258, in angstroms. 8258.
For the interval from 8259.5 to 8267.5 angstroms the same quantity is 8260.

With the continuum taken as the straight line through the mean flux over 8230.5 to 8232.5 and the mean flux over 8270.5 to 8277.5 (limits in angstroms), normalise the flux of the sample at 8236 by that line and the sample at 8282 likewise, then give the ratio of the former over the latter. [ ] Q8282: 0.939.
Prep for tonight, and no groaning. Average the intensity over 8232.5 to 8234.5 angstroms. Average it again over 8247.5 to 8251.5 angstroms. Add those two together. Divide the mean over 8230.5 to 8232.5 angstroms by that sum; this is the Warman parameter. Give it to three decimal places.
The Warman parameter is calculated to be 0.515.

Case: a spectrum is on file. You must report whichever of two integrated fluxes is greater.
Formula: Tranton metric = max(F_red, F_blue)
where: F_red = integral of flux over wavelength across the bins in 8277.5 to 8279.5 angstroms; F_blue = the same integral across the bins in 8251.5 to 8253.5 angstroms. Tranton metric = 4.24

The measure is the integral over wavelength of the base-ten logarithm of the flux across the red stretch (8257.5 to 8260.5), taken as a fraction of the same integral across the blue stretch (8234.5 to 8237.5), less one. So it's -0.010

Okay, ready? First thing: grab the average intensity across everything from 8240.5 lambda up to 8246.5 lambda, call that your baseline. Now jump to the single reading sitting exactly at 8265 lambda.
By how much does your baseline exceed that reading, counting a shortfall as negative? 0.14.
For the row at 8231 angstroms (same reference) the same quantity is -0.05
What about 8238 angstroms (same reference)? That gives 0.01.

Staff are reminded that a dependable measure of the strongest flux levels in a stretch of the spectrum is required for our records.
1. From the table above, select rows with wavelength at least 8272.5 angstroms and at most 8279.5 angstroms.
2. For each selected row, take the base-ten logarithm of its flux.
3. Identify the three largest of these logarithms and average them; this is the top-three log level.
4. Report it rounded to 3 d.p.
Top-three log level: 0.325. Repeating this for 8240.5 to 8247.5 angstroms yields 0.327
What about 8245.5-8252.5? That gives 0.319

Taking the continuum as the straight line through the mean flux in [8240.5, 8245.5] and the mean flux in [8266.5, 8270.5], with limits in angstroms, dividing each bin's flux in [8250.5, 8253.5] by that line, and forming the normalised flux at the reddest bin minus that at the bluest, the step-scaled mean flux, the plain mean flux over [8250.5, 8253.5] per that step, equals 222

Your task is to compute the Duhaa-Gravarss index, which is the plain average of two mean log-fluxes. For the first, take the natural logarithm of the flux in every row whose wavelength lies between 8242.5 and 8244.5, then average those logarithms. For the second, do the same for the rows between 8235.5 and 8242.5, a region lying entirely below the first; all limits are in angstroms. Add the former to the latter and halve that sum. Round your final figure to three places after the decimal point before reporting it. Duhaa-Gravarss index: 0.749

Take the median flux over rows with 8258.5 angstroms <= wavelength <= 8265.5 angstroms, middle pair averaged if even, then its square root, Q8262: 1.43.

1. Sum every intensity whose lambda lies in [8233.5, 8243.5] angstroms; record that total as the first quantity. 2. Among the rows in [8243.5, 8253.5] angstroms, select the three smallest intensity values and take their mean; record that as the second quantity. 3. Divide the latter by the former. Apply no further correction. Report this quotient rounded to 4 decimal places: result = 0.0975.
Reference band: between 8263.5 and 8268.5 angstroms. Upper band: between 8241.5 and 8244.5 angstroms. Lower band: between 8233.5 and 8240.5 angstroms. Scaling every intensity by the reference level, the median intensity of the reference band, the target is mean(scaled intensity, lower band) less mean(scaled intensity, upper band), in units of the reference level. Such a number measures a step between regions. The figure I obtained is -0.005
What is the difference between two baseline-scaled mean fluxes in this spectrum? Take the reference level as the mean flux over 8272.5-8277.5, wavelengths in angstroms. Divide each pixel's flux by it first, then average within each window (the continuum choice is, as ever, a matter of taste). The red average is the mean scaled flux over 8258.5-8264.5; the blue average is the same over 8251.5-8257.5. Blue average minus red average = 0.015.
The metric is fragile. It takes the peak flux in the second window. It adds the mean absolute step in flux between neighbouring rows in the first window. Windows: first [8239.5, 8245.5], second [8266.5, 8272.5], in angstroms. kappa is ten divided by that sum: 4.89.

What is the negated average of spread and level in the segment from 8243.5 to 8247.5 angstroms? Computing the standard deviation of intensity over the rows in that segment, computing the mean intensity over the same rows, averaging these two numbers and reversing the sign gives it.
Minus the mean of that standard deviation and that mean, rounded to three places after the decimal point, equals -1.057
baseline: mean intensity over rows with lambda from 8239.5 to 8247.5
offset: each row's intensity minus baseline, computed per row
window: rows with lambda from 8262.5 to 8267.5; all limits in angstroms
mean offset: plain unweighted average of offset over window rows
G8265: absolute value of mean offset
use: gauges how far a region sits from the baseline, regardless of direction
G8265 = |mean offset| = 0.13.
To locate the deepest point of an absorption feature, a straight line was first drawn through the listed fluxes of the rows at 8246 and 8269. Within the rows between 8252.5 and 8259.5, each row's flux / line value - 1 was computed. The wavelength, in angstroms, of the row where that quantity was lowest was 8253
